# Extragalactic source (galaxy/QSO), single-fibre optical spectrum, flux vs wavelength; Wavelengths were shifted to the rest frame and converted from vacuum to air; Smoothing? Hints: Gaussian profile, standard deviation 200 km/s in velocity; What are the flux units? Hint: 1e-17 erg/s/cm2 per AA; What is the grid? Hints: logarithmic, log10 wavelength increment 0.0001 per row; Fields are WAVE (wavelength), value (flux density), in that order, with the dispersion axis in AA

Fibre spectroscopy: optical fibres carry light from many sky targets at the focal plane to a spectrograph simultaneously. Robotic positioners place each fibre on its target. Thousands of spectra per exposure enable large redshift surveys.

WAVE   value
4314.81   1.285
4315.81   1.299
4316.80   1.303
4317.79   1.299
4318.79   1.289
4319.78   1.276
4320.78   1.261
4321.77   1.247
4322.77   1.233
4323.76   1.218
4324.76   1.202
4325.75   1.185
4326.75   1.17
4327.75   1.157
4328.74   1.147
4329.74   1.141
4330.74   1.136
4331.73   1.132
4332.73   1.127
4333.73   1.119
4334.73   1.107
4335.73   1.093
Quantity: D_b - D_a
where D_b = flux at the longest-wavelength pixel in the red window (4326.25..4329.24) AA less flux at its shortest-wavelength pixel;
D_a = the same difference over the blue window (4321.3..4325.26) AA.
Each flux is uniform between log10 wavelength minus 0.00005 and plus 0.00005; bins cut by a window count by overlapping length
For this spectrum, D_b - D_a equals 0.02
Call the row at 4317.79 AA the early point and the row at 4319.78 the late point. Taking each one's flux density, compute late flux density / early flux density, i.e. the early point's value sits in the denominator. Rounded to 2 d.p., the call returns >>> 0.98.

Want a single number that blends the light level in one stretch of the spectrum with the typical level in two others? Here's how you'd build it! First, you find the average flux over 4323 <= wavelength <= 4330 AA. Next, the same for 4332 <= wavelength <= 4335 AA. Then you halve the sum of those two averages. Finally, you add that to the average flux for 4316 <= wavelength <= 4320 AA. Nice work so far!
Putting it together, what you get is 2.44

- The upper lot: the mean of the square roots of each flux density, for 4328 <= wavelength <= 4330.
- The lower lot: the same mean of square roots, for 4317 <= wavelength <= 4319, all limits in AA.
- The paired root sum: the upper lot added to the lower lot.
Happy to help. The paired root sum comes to 2.21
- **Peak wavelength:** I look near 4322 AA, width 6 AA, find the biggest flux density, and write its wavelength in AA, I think 4319.78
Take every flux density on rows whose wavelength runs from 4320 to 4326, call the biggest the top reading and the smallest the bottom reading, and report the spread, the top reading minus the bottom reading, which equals 0.08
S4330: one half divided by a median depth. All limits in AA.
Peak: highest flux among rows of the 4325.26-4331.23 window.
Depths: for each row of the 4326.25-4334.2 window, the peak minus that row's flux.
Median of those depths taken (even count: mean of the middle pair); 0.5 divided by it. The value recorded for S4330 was 11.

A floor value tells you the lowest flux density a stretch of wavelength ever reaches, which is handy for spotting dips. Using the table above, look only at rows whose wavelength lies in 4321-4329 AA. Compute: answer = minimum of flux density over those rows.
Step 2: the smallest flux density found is 1.147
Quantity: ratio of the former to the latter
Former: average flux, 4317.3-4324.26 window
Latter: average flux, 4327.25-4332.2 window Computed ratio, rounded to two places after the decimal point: 1.10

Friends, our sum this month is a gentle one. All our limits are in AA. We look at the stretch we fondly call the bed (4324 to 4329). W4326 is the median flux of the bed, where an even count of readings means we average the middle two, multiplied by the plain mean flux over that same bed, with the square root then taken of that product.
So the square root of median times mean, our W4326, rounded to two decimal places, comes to 1.17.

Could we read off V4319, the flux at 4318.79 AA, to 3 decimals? 1.289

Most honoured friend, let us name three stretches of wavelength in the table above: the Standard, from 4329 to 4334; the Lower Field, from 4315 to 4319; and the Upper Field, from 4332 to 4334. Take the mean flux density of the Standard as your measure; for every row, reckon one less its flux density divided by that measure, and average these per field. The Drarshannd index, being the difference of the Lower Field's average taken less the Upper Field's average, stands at -0.15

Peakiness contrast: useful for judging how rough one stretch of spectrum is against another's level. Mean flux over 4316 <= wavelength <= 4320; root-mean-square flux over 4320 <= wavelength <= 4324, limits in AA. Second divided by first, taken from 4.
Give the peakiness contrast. 3.04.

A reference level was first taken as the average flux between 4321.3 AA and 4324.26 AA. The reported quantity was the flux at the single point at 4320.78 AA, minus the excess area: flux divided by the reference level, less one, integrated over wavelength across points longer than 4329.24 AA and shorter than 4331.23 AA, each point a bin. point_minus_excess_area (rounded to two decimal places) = 1.41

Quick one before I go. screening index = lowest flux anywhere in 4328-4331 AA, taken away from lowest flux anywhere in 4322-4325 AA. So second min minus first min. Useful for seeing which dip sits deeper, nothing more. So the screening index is 0.07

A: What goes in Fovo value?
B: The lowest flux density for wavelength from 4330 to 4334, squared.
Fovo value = 1.25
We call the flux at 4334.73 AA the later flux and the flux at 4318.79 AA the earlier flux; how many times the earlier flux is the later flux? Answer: 0.86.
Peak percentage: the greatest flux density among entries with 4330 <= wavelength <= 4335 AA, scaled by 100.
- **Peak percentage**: 114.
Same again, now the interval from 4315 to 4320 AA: 130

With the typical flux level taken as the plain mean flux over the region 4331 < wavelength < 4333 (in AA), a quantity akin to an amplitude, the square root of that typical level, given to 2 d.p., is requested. 1.06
